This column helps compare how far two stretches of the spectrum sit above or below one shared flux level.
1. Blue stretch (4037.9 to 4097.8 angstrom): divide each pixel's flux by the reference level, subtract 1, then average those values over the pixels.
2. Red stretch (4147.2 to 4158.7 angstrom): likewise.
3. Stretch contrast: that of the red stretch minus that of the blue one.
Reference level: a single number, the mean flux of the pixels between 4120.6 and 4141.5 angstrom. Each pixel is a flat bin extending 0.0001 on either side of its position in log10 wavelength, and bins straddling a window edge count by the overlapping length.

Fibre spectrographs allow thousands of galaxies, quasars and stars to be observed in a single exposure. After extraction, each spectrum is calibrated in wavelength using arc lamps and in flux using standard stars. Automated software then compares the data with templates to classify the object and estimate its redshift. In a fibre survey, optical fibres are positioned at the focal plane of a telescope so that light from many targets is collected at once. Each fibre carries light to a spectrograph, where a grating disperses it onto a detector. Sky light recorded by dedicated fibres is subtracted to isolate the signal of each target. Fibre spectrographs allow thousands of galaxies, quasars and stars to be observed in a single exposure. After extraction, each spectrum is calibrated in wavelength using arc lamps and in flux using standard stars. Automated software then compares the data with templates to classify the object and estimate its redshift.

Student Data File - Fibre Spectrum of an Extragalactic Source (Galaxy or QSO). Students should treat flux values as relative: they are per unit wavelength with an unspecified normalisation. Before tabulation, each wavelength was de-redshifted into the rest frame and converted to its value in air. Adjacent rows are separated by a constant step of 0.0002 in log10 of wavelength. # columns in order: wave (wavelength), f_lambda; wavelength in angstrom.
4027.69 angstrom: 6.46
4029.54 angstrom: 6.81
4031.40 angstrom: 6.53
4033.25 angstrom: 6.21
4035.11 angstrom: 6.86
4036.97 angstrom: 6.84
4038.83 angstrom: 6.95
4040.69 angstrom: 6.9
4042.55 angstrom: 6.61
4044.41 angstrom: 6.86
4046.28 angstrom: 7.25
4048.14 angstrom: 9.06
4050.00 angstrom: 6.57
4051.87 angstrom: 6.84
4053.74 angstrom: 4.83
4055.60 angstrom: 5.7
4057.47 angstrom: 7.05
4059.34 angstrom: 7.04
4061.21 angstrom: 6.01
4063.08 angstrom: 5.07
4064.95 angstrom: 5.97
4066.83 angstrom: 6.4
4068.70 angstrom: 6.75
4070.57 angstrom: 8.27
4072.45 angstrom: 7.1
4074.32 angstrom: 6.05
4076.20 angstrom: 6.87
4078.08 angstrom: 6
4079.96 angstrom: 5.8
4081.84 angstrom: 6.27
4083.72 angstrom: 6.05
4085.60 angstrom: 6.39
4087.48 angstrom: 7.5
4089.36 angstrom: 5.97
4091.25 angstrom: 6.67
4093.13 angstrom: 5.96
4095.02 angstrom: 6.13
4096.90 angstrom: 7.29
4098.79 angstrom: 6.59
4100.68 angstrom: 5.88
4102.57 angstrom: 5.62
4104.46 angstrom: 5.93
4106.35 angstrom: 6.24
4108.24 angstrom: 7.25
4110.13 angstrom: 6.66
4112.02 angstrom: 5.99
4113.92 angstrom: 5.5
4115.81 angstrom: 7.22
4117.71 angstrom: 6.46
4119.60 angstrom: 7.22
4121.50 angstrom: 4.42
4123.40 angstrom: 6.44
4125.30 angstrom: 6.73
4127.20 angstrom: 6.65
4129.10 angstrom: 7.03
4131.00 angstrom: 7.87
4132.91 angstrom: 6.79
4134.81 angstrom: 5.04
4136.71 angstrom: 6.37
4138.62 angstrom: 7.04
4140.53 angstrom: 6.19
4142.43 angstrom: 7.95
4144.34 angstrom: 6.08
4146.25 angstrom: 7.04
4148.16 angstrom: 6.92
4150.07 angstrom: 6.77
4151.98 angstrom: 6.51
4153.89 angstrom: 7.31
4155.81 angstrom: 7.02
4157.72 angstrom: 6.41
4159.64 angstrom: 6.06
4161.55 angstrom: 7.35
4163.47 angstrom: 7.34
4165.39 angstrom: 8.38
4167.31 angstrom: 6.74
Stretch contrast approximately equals 0.040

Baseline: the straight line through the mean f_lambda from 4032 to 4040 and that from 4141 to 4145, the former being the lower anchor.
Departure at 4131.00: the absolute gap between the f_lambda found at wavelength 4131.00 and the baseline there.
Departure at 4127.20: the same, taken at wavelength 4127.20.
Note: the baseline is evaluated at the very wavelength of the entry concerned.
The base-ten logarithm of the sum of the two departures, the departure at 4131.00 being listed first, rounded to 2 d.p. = 0.08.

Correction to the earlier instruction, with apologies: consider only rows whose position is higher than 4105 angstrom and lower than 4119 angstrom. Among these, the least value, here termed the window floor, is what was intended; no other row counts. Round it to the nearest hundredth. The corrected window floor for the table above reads 5.50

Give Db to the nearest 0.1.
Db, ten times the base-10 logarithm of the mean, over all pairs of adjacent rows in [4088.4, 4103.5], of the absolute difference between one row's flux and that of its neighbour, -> -2.0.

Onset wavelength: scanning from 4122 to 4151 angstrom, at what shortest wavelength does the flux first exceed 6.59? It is 4125.30 angstrom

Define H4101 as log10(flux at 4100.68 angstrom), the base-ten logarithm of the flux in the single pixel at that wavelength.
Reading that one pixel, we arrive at 0.77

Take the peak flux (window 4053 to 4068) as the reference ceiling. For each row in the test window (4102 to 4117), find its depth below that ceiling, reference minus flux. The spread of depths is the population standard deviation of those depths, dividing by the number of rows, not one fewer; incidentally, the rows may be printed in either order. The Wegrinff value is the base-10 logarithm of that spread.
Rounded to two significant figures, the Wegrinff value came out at -0.20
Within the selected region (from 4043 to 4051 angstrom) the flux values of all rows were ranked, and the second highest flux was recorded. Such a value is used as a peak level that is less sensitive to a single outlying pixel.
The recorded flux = 7.25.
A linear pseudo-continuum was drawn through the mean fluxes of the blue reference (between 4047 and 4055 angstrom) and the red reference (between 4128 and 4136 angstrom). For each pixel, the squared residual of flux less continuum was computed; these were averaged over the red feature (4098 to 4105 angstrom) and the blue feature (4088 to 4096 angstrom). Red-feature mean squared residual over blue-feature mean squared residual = 1.6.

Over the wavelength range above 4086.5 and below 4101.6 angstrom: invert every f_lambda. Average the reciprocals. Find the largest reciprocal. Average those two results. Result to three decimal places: 0.163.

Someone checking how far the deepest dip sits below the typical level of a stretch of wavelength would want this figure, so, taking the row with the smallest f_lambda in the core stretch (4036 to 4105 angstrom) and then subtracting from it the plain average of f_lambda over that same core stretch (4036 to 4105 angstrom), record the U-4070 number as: -1.7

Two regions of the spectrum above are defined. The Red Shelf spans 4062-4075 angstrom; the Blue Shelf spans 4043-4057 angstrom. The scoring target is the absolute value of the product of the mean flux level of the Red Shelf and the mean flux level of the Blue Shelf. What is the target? 44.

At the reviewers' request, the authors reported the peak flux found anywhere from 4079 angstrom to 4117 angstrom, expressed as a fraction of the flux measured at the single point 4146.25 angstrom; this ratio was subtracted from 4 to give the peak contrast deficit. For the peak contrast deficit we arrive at 2.93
